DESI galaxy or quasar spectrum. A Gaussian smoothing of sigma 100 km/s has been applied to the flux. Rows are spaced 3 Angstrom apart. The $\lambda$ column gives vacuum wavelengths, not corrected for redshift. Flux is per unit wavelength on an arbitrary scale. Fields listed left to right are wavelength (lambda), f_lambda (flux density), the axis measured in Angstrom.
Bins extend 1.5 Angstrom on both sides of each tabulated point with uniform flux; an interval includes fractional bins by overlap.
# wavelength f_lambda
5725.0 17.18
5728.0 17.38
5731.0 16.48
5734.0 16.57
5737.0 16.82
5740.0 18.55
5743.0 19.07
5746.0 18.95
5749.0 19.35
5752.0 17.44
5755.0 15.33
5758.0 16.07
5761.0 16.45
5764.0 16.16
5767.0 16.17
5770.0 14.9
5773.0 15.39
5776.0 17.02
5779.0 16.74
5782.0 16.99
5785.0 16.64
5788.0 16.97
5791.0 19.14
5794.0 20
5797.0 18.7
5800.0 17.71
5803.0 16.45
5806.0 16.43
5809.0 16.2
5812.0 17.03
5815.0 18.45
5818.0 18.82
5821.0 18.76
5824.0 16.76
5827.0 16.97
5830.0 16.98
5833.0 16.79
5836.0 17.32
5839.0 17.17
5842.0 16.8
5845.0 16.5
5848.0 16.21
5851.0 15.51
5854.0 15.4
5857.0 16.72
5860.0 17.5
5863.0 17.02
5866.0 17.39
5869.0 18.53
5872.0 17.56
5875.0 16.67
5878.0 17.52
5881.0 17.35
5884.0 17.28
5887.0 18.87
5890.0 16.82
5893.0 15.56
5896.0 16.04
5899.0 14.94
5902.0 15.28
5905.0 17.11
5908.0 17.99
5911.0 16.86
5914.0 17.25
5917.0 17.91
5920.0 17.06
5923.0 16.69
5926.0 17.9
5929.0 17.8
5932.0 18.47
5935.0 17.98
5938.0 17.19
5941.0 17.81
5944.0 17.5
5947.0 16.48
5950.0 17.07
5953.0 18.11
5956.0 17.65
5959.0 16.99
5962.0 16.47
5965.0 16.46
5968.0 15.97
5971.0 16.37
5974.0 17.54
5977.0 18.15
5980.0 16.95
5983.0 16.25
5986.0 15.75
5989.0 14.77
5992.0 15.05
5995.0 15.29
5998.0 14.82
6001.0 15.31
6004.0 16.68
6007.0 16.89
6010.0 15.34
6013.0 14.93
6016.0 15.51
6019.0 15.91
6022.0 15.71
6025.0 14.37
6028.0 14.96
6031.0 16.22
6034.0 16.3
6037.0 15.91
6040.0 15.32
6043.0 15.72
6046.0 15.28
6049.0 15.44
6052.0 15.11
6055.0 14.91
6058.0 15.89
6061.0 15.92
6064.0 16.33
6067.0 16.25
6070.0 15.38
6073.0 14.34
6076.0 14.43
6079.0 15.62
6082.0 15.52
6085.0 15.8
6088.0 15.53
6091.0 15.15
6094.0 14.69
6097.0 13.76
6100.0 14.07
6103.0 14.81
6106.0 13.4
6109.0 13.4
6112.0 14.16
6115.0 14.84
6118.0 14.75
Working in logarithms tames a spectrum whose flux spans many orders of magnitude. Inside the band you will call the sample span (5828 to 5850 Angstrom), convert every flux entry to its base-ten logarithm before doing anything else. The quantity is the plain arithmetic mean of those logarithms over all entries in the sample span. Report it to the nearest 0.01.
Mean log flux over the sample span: 1.23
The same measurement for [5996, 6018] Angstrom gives 1.19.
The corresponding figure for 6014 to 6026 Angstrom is 1.19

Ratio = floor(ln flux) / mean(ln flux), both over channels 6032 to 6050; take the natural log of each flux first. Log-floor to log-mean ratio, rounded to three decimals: 0.991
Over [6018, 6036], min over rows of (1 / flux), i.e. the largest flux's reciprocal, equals 0.0613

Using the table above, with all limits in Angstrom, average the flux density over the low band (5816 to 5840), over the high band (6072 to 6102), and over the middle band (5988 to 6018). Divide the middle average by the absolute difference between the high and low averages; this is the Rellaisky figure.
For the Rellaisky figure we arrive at 6.0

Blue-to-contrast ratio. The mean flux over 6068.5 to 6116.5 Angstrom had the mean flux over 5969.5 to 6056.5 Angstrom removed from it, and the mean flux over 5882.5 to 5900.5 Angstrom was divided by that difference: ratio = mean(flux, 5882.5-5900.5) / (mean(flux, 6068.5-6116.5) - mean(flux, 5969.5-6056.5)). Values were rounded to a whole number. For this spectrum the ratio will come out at -16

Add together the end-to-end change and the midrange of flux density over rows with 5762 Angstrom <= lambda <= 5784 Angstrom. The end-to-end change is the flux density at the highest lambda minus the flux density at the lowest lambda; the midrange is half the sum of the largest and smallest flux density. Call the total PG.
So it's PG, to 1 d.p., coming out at 16.8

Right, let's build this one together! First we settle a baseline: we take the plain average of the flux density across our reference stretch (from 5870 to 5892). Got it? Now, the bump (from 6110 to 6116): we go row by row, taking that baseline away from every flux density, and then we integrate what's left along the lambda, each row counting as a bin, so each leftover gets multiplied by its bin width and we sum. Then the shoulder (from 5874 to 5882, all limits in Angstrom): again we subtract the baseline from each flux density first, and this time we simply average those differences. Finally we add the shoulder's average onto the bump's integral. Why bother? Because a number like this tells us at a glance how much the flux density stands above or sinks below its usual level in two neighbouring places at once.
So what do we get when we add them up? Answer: -18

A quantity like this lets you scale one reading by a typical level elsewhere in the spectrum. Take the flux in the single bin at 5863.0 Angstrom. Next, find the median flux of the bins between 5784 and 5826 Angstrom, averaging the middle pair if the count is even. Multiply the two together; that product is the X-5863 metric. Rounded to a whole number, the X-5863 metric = 296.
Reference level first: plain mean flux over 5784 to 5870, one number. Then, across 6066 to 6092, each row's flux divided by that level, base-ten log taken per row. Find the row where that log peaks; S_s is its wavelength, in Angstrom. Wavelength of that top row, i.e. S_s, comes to 6067.0 Angstrom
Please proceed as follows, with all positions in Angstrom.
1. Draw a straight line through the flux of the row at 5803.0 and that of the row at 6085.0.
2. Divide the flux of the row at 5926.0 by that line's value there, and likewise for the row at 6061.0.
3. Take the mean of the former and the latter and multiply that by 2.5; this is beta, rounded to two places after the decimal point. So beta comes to 2.64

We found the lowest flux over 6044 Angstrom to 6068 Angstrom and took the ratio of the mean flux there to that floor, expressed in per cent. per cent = 105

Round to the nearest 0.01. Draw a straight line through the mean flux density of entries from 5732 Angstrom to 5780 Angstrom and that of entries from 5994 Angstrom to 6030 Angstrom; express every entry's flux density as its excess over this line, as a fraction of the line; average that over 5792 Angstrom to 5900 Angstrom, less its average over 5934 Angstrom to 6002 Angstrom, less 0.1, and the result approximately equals -0.11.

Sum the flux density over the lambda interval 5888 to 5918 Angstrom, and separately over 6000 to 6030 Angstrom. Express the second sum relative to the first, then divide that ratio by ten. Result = 0.0939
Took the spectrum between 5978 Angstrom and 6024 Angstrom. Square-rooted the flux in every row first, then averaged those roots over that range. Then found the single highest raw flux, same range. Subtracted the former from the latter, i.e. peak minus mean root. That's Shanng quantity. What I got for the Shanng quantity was 13.0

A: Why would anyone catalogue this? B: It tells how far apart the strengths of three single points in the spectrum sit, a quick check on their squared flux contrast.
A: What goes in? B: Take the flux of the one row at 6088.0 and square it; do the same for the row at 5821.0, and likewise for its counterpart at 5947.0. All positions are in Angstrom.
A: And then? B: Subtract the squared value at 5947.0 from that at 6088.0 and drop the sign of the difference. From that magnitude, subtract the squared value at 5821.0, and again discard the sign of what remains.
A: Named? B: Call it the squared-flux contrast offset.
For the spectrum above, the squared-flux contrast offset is 322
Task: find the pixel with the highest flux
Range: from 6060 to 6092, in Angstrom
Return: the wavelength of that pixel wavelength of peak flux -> 6064.0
